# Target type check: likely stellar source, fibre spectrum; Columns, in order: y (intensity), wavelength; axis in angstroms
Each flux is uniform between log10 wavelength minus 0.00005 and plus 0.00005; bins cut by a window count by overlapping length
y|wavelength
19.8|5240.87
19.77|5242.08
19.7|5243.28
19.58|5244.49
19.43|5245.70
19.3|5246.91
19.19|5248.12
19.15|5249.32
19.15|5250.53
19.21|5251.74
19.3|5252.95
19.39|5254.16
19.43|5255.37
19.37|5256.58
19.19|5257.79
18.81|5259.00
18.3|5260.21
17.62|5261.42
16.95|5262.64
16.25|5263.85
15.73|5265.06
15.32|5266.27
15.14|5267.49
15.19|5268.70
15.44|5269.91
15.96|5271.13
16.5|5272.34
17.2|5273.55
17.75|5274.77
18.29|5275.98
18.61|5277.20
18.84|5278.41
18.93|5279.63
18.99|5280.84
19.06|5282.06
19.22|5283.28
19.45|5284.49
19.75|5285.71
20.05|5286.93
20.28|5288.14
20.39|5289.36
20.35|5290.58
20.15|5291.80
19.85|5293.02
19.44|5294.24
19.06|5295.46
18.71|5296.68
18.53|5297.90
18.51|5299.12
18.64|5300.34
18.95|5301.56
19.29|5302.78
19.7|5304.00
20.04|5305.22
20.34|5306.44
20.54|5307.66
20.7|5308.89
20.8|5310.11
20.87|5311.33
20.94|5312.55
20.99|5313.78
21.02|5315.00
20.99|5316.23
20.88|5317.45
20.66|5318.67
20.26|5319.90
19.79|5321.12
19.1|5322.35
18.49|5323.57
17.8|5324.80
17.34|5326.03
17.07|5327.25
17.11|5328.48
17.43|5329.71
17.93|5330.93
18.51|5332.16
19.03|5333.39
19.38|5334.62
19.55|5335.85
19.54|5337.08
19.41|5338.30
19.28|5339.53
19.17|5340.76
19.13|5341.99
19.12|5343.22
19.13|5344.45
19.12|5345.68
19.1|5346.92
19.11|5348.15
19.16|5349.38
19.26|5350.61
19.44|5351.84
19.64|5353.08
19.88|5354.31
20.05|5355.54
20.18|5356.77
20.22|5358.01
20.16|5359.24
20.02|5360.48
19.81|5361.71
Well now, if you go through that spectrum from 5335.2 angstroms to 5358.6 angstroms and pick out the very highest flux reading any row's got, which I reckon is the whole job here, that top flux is 20.22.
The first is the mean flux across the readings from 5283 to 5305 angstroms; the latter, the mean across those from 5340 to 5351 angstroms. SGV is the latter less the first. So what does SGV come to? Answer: 0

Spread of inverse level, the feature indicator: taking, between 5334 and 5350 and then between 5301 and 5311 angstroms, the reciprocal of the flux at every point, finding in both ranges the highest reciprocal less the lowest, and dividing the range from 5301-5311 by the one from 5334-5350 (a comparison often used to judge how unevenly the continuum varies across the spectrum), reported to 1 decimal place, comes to 3.9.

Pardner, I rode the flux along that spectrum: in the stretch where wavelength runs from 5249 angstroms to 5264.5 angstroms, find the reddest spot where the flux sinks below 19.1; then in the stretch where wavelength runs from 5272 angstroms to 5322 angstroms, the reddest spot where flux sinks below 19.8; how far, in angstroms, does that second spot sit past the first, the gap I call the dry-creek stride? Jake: 57.3 angstroms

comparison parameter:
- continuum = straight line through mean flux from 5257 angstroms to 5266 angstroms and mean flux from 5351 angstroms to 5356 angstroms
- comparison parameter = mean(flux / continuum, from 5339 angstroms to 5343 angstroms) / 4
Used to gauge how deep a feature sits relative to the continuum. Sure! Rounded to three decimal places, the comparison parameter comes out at 0.247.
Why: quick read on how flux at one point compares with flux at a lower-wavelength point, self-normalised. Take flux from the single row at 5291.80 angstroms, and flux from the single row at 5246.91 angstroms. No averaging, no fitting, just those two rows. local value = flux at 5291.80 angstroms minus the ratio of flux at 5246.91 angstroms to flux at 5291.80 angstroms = 19.2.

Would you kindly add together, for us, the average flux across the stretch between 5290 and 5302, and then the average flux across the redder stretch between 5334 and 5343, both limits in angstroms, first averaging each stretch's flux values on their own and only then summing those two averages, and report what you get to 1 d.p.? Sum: 38.6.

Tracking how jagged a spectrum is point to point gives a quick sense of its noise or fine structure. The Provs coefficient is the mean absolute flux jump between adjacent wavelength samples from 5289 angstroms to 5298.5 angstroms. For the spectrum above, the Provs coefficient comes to 0.27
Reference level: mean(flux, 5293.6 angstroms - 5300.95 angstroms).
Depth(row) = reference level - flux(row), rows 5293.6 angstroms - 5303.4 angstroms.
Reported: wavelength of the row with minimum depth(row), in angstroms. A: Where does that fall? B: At 5294.24 angstroms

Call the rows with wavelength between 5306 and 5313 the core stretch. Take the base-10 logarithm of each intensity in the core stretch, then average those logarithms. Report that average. 1.32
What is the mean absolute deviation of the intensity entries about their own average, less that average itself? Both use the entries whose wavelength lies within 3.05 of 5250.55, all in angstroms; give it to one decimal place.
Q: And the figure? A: -19.2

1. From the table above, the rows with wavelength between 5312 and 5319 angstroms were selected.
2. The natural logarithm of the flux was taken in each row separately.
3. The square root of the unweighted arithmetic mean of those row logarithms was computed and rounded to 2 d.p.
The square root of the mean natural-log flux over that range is 1.74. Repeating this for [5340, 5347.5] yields 1.72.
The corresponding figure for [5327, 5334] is 1.70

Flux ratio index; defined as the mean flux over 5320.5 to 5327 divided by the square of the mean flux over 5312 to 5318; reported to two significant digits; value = 0.042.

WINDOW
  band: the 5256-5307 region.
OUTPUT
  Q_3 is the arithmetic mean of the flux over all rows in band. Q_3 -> 18.43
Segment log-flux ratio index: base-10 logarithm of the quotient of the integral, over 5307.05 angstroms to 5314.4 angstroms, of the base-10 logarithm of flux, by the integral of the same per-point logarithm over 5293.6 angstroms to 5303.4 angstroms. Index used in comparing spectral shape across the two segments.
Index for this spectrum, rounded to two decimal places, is -0.11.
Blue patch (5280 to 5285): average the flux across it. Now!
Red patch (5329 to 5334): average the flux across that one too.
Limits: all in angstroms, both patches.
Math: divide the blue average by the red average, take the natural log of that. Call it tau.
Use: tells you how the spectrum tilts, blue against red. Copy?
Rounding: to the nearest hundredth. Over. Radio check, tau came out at 0.05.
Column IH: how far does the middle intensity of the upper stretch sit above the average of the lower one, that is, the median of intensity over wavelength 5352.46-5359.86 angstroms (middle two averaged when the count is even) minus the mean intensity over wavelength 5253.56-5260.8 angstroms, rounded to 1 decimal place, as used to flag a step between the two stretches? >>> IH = 1.0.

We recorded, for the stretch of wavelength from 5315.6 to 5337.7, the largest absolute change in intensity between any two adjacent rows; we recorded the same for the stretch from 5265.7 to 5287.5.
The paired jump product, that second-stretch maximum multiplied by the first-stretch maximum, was 0.48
